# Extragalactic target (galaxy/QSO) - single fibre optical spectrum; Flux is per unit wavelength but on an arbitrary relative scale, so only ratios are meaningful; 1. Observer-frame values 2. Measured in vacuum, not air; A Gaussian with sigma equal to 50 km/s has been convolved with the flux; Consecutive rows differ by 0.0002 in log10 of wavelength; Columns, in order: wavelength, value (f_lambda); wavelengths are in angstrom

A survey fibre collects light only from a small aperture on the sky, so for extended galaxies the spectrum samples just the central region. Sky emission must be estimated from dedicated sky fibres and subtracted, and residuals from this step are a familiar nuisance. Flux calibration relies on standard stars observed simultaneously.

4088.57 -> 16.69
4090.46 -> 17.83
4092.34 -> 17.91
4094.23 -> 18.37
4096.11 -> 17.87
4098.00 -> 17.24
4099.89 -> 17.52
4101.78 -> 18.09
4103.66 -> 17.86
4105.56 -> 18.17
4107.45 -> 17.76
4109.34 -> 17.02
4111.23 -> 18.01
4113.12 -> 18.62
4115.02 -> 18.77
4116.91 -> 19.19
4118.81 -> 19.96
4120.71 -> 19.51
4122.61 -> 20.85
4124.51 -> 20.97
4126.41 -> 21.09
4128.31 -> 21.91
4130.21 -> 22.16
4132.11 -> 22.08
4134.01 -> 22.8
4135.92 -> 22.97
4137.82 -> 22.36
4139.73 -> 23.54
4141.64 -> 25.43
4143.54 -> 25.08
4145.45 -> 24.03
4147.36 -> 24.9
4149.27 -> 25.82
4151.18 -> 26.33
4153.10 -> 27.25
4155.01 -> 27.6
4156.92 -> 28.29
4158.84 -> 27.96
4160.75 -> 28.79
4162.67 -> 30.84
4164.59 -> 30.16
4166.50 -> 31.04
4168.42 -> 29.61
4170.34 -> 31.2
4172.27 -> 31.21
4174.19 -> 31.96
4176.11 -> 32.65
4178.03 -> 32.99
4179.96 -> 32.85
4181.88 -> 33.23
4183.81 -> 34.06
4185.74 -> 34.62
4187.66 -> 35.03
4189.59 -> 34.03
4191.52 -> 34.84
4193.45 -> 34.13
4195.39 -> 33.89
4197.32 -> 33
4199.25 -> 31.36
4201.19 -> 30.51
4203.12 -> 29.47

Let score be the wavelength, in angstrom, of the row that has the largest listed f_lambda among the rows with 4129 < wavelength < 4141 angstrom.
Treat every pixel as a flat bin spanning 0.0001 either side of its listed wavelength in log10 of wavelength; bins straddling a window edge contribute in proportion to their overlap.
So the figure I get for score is 4139.73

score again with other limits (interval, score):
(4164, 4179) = 4178.03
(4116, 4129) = 4128.31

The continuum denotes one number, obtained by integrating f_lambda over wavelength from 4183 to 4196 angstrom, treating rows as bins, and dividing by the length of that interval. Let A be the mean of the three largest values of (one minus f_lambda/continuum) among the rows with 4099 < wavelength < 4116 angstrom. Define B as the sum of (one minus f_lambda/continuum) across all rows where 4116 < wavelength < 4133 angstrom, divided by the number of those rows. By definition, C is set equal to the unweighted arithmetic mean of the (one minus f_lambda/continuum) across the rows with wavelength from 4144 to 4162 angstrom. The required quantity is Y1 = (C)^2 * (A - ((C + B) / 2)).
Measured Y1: 0.009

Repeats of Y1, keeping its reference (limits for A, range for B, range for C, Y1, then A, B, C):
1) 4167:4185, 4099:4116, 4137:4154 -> -0.020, 0.11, 0.48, 0.27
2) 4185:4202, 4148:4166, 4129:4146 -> -0.017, 0.08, 0.18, 0.32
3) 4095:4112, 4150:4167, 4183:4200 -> 0.000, 0.50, 0.17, 0.01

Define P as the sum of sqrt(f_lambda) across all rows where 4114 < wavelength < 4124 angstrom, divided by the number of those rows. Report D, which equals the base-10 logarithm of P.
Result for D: 0.65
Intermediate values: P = 4.4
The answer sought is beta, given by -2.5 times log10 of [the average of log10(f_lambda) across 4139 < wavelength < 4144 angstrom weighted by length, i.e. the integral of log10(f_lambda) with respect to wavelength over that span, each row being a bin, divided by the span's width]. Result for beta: -0.36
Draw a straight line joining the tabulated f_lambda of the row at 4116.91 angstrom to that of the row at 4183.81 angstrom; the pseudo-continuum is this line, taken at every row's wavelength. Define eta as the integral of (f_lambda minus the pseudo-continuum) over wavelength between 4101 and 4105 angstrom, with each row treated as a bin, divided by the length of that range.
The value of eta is 1.9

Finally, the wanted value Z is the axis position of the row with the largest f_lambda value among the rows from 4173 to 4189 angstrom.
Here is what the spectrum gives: 4187.66 angstrom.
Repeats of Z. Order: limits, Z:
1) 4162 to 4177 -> 4176.11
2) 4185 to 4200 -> 4187.66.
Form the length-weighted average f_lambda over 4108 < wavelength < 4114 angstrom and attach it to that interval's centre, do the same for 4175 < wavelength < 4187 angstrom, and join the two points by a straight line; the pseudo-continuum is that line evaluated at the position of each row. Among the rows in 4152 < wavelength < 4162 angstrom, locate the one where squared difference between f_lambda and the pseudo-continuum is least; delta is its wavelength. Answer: 4153.10 angstrom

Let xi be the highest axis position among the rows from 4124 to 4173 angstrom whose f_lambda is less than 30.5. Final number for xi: 4168.42 angstrom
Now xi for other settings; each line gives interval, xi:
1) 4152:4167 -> 4164.59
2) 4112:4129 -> 4128.31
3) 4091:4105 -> 4103.66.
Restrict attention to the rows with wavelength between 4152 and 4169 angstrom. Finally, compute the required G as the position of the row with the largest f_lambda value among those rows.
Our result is 4166.50 angstrom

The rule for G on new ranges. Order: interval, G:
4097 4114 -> 4113.12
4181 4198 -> 4187.66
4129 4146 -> 4141.64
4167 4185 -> 4183.81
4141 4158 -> 4156.92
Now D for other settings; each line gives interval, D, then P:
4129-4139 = 0.68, 4.7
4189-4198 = 0.77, 5.8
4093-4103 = 0.63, 4.2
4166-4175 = 0.75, 5.6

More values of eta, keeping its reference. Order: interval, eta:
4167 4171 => -0.3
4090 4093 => 4.3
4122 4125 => 0.2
